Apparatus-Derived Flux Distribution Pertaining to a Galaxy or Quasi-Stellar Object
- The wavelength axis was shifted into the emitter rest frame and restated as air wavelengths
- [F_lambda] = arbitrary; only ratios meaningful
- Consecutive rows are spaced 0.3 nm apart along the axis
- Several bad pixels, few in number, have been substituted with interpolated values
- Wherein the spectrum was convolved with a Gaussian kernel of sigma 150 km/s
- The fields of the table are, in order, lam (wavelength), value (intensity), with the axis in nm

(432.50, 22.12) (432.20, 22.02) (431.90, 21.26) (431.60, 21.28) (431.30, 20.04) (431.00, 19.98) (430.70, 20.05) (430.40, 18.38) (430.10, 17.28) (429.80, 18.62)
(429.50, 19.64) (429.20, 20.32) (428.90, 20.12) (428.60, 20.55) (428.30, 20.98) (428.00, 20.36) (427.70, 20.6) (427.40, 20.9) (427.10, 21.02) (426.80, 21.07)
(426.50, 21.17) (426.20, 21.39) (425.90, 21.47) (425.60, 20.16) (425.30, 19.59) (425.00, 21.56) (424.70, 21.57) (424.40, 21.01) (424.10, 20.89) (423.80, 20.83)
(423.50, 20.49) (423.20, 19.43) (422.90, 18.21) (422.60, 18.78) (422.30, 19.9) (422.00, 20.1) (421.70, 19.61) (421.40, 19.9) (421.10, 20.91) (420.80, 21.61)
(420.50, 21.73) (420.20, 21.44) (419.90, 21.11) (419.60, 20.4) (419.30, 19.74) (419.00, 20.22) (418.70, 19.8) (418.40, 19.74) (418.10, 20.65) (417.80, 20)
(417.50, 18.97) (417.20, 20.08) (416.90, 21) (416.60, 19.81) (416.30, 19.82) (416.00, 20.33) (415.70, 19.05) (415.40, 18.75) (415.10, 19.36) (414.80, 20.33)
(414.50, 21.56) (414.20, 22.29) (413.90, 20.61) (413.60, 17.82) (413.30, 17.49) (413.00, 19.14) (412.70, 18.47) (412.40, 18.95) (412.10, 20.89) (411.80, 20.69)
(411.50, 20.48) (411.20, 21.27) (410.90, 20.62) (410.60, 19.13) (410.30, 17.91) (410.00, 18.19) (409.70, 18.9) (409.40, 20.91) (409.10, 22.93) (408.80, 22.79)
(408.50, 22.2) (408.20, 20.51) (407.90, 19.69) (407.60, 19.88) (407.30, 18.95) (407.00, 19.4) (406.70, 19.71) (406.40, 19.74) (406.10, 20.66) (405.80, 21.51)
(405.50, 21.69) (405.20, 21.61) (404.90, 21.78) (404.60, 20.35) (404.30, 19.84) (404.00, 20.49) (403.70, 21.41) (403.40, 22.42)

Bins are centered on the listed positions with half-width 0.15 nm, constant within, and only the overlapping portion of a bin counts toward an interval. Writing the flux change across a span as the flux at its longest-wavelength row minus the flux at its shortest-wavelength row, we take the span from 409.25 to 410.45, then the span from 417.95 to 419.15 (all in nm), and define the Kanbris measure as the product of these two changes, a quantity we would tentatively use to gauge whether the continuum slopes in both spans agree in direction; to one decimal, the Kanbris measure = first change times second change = 1.3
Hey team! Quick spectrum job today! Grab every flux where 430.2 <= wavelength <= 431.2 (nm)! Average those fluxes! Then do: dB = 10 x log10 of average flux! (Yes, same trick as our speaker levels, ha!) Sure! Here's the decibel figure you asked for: 12.9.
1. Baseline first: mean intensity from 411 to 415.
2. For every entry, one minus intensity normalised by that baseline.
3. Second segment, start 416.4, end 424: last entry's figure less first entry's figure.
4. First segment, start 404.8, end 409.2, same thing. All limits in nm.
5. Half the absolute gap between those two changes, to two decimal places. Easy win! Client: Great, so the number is 0.00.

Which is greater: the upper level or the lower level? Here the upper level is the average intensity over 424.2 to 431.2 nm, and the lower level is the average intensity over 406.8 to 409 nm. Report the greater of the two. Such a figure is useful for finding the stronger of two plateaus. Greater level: 20.5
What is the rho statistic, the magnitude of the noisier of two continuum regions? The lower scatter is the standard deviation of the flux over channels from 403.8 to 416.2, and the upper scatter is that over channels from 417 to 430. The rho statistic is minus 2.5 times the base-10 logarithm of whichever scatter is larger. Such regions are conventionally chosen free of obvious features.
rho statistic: -0.3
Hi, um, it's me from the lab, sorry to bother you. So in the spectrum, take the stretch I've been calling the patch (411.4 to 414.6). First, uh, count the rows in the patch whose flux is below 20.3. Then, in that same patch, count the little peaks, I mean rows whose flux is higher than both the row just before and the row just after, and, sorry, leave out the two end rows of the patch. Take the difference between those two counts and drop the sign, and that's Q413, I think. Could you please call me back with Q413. 2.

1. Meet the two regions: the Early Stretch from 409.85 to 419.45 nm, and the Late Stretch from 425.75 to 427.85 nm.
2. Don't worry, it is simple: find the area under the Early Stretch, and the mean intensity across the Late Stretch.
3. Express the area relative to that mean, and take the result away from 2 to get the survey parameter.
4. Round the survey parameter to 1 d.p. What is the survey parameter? -7.0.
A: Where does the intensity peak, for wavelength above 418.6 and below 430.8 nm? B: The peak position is 420.50 nm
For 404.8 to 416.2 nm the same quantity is 409.10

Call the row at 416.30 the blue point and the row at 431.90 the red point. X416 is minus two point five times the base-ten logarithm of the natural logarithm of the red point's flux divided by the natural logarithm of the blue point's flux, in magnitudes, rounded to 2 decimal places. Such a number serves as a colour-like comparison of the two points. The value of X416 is -0.03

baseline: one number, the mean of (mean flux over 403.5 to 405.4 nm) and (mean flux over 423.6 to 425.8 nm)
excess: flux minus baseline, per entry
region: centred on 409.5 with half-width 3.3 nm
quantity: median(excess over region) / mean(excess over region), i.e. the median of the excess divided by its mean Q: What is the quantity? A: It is 1.4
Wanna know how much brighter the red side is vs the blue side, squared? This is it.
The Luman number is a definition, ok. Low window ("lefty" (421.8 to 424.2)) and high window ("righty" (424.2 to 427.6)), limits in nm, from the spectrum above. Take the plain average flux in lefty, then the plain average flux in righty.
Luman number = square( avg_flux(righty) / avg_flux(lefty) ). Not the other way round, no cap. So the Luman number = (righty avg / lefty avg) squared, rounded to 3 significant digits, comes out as 1.12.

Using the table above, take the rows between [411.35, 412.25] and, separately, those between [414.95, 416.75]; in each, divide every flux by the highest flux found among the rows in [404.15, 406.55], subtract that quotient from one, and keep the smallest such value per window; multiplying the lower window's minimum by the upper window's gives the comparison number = 0.0027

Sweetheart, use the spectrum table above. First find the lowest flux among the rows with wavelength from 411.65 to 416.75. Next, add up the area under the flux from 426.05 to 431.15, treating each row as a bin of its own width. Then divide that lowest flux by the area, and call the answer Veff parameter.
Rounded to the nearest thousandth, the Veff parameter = 0.170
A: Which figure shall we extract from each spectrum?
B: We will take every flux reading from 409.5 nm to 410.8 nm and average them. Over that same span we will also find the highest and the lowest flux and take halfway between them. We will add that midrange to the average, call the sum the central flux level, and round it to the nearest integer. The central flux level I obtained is 37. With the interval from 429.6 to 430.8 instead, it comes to 37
